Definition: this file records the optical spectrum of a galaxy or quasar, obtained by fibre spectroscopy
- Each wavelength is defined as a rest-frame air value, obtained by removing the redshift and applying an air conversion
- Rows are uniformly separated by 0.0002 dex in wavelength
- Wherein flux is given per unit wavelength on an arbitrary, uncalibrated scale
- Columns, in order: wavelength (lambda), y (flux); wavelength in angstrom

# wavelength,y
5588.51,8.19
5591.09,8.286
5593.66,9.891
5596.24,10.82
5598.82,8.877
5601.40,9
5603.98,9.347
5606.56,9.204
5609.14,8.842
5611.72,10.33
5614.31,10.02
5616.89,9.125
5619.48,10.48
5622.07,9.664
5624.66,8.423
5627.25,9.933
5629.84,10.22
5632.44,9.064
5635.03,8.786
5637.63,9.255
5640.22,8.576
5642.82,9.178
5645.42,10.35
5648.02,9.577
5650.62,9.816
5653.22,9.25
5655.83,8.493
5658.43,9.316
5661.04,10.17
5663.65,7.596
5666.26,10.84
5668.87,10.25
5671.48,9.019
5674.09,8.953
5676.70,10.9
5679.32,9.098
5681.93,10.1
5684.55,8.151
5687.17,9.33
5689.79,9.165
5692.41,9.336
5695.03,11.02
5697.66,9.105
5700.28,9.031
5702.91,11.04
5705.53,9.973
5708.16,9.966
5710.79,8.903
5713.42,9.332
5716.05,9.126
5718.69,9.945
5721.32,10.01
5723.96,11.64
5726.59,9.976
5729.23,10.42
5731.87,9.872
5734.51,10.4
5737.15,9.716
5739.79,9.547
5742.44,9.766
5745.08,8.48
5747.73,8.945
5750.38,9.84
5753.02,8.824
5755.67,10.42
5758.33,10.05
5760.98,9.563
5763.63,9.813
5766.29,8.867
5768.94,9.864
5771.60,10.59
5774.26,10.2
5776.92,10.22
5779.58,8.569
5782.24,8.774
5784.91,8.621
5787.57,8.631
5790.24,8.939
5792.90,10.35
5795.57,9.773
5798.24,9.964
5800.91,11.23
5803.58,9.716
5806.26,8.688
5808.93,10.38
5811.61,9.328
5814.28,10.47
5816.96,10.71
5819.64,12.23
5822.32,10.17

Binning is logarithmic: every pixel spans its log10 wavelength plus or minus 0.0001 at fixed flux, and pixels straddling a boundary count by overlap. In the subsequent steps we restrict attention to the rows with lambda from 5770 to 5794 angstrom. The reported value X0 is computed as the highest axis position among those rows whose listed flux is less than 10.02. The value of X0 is 5790.24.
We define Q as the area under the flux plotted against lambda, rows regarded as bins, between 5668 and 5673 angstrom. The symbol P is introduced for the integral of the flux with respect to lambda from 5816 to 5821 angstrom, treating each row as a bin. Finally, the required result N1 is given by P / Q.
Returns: 1.21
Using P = 57.6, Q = 47.8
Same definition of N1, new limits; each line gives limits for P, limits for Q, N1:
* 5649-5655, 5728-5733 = 1.12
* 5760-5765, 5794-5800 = 0.81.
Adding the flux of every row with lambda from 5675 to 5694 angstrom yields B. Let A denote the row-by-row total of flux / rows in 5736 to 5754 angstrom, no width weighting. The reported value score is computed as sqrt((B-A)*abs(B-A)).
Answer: 1.0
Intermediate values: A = 65.1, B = 66.1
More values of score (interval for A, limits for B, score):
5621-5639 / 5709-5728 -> 3.6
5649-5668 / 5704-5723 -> 1.8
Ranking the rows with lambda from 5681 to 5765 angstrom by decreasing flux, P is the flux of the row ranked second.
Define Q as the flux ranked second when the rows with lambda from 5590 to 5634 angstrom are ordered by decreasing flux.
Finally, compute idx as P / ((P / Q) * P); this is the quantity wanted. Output 0.949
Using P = 11.04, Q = 10.48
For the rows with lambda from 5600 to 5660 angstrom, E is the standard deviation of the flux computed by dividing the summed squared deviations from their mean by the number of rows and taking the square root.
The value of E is 0.60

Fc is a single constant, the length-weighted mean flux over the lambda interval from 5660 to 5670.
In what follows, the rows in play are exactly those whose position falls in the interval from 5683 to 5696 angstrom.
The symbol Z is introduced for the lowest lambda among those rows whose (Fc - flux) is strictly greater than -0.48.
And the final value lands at 5684.55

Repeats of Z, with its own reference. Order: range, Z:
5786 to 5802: 5787.57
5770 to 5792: 5779.58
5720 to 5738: 5721.32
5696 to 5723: 5697.66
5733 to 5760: 5737.15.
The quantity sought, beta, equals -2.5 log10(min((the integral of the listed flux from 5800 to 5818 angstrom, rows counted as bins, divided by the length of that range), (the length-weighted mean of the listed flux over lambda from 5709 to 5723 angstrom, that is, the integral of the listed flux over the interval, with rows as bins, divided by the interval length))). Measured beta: -2.448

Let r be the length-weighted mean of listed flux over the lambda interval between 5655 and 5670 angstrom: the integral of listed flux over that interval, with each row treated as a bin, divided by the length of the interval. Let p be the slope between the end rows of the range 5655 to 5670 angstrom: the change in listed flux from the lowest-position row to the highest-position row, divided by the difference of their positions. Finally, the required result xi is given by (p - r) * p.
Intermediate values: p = 0.13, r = 9.46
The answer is -1.3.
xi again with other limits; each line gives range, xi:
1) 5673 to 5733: -0.2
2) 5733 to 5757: 0.0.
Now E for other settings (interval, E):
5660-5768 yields 0.81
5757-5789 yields 0.71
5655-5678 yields 1.05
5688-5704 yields 0.89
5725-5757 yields 0.61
